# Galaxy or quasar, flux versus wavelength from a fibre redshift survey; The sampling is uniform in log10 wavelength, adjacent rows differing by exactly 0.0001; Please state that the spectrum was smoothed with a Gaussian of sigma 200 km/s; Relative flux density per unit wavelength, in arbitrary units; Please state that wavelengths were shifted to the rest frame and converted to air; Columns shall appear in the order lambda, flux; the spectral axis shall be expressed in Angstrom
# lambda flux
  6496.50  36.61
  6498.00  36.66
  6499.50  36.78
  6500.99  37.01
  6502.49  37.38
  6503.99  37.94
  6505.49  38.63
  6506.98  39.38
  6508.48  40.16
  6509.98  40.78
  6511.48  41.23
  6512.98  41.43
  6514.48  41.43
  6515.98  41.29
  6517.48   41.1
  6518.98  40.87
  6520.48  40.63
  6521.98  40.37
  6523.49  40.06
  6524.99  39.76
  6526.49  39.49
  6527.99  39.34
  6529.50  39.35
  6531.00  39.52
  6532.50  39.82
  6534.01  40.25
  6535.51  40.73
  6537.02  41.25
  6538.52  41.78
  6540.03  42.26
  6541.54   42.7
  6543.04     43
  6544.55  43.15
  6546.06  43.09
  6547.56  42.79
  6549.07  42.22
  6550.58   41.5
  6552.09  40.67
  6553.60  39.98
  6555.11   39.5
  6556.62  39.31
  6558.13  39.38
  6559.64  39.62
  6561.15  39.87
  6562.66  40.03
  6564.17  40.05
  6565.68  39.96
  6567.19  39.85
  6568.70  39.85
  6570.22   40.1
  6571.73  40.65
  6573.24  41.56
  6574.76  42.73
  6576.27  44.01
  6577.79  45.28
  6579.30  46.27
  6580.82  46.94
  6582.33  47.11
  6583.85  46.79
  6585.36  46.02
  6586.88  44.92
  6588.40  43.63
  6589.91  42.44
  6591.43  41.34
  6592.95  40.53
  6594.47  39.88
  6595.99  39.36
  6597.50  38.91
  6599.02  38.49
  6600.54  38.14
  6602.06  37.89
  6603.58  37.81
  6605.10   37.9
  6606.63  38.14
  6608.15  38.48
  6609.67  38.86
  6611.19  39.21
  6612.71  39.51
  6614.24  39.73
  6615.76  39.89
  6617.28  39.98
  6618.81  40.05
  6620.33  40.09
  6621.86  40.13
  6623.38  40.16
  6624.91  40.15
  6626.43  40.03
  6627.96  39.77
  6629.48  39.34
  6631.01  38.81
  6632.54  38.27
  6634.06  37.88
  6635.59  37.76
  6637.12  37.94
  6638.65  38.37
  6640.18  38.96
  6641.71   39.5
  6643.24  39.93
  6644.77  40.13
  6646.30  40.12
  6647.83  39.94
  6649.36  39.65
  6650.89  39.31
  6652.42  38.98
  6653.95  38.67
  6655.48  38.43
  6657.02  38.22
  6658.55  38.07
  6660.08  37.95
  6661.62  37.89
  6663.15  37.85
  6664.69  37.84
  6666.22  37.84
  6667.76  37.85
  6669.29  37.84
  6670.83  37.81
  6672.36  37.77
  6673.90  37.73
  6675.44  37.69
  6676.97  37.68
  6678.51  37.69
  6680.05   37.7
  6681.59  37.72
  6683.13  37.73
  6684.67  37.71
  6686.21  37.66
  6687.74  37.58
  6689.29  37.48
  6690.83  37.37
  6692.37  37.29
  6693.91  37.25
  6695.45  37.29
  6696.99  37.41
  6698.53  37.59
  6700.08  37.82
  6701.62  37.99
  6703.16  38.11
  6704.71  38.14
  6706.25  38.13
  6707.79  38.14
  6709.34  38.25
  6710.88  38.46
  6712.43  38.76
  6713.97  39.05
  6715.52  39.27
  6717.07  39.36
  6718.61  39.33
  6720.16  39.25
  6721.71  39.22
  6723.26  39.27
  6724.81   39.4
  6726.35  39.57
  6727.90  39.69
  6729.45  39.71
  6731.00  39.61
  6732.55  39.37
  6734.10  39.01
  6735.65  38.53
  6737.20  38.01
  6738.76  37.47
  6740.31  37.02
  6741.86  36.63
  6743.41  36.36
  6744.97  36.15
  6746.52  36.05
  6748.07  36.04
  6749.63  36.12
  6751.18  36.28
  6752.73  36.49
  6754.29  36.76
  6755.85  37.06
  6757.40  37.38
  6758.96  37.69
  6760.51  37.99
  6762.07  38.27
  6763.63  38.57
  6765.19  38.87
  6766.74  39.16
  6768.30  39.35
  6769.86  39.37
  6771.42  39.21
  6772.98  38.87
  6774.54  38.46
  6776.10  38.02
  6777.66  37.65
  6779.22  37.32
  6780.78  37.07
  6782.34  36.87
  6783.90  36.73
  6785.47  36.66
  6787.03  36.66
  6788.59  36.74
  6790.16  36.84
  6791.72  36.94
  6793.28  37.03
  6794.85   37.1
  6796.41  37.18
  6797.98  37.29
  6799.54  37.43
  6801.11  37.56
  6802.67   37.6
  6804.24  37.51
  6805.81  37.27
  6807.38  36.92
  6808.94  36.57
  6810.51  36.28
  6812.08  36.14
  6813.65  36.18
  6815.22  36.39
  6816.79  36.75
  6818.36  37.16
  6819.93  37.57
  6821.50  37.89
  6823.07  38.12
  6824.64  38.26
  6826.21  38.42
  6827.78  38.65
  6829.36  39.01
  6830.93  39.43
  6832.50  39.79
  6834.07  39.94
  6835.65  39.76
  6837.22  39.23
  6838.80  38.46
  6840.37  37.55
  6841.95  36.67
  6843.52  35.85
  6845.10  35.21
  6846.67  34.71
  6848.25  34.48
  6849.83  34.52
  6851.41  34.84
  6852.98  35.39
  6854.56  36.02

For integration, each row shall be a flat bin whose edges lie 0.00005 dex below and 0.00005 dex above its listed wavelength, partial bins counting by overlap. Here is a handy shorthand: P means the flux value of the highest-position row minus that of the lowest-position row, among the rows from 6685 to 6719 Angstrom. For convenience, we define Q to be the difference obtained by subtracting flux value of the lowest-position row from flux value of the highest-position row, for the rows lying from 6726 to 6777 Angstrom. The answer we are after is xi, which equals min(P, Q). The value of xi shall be -2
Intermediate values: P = 1.7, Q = -2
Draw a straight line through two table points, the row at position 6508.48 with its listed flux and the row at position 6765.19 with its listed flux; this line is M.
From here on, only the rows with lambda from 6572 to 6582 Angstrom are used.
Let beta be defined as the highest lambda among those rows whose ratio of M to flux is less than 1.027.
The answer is 6580.82 Angstrom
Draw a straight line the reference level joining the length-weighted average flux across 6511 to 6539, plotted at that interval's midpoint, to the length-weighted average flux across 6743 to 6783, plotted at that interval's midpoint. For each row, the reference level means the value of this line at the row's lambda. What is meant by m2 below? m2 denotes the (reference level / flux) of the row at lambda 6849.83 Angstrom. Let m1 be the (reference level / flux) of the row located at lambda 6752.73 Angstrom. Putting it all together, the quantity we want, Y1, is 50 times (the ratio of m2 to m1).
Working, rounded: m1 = 1.03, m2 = 1.06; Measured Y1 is 51.2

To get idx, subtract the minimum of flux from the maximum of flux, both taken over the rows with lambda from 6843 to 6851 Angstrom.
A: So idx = 1.4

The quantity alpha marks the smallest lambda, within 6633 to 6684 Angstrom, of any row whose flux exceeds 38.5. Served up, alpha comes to 6640.18 Angstrom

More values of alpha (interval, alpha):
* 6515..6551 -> 6515.98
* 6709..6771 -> 6712.43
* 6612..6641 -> 6612.71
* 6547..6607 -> 6547.56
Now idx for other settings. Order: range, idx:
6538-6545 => 1.4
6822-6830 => 0.9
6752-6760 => 1.2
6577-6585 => 1.8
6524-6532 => 0.4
